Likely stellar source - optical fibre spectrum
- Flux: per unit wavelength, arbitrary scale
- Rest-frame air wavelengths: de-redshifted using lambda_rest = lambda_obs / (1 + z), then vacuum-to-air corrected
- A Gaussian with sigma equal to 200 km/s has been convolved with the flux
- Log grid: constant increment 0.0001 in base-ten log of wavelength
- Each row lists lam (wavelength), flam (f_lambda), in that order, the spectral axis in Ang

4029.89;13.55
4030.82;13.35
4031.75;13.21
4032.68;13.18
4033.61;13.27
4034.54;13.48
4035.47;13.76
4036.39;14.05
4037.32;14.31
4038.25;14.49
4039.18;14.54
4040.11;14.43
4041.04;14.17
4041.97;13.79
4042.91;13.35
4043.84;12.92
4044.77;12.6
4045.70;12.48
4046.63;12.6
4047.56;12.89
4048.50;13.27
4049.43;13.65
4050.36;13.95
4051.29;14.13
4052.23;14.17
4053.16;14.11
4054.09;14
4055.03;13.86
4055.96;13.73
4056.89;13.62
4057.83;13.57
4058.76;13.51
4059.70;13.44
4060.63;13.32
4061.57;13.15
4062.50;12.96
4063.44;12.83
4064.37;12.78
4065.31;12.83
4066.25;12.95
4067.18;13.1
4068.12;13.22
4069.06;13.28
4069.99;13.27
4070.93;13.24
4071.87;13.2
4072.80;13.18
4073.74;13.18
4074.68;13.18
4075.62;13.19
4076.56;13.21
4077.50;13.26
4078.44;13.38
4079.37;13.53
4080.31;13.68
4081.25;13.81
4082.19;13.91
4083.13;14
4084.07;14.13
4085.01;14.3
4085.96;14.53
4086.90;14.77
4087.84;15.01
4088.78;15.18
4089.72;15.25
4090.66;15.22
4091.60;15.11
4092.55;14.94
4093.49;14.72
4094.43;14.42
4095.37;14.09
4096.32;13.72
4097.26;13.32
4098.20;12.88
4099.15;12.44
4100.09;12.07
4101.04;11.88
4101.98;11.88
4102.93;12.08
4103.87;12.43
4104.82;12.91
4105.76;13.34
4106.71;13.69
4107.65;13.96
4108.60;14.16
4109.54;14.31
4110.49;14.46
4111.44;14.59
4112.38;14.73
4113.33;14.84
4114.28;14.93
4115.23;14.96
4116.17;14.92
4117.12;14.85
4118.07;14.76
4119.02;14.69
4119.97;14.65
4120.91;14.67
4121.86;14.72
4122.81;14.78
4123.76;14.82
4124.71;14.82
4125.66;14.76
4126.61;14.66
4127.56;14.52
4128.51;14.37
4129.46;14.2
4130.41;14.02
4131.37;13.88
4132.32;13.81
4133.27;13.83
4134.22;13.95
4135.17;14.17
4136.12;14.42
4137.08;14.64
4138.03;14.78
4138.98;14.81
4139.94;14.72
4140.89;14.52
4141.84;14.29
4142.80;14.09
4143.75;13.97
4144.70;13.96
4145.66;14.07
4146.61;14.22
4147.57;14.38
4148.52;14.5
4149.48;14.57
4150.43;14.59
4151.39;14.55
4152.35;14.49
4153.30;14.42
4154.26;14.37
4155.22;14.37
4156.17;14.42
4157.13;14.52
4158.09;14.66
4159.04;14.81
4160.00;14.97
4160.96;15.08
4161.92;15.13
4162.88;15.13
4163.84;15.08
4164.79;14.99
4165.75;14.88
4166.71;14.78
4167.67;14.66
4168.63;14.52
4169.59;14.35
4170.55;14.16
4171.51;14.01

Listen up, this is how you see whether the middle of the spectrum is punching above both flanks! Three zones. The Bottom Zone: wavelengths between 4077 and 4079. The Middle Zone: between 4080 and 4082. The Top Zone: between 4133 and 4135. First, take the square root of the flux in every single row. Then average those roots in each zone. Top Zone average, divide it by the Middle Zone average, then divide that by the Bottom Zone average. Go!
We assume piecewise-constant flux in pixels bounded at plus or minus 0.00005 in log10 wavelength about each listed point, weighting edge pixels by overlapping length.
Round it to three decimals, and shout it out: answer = 0.275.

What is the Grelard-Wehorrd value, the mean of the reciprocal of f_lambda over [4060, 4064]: 0.077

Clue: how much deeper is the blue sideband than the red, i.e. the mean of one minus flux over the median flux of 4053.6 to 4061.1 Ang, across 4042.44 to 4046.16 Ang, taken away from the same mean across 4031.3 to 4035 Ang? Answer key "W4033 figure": -0.03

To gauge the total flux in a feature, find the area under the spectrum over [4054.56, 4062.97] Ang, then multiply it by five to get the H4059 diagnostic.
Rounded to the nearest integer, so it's 566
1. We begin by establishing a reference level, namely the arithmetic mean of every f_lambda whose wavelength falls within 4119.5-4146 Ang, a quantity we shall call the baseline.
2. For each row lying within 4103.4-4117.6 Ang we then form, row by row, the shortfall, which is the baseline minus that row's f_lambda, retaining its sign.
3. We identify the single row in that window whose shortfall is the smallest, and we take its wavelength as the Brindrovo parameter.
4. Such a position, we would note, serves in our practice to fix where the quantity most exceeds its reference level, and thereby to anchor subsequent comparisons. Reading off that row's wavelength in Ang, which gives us 4115.23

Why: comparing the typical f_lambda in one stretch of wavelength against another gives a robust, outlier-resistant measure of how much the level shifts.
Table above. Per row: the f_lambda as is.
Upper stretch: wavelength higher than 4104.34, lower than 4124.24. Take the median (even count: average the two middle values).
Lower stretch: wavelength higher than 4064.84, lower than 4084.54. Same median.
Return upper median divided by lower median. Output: 1.11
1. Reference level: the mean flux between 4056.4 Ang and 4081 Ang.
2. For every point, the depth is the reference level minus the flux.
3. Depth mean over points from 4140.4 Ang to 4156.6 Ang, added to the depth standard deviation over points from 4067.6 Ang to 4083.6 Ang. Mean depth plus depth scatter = -0.8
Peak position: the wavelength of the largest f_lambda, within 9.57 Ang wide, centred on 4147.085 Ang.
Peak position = 4150.43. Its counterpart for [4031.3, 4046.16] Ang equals 4039.18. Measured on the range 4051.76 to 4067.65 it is 4052.23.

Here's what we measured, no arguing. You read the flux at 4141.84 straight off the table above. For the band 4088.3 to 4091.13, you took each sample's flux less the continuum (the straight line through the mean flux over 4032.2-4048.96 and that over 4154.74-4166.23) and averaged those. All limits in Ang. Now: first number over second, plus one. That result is 13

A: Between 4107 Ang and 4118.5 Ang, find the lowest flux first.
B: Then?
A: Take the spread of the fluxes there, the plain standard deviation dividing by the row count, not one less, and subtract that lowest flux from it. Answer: -13.64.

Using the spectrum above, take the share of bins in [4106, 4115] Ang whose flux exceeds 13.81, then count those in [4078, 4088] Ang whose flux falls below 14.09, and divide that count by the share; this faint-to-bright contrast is 7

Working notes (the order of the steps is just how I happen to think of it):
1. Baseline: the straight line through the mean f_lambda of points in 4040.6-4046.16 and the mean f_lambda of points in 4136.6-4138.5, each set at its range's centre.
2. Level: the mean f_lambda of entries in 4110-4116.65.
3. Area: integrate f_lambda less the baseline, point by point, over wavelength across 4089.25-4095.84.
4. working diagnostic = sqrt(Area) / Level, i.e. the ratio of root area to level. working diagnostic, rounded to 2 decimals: 0.16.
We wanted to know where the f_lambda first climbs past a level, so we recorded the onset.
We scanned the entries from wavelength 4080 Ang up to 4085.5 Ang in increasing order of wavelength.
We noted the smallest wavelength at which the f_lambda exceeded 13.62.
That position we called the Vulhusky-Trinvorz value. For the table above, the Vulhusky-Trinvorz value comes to 4080.31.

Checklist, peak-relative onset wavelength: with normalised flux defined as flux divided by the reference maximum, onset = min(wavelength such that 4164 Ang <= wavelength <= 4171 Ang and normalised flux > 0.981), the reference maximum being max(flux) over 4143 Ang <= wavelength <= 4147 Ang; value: 4164.79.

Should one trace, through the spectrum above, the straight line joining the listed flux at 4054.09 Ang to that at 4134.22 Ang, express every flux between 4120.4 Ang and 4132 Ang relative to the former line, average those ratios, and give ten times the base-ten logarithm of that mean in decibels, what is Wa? 0.17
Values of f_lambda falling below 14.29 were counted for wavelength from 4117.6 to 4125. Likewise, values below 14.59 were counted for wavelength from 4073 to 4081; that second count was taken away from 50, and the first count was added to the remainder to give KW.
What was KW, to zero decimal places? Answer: 42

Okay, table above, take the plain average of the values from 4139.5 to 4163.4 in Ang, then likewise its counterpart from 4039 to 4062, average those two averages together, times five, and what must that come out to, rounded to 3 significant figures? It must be 70.2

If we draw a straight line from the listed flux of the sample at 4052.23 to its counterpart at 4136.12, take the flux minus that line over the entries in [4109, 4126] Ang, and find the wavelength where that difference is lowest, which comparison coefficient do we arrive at 4109.54 Ang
